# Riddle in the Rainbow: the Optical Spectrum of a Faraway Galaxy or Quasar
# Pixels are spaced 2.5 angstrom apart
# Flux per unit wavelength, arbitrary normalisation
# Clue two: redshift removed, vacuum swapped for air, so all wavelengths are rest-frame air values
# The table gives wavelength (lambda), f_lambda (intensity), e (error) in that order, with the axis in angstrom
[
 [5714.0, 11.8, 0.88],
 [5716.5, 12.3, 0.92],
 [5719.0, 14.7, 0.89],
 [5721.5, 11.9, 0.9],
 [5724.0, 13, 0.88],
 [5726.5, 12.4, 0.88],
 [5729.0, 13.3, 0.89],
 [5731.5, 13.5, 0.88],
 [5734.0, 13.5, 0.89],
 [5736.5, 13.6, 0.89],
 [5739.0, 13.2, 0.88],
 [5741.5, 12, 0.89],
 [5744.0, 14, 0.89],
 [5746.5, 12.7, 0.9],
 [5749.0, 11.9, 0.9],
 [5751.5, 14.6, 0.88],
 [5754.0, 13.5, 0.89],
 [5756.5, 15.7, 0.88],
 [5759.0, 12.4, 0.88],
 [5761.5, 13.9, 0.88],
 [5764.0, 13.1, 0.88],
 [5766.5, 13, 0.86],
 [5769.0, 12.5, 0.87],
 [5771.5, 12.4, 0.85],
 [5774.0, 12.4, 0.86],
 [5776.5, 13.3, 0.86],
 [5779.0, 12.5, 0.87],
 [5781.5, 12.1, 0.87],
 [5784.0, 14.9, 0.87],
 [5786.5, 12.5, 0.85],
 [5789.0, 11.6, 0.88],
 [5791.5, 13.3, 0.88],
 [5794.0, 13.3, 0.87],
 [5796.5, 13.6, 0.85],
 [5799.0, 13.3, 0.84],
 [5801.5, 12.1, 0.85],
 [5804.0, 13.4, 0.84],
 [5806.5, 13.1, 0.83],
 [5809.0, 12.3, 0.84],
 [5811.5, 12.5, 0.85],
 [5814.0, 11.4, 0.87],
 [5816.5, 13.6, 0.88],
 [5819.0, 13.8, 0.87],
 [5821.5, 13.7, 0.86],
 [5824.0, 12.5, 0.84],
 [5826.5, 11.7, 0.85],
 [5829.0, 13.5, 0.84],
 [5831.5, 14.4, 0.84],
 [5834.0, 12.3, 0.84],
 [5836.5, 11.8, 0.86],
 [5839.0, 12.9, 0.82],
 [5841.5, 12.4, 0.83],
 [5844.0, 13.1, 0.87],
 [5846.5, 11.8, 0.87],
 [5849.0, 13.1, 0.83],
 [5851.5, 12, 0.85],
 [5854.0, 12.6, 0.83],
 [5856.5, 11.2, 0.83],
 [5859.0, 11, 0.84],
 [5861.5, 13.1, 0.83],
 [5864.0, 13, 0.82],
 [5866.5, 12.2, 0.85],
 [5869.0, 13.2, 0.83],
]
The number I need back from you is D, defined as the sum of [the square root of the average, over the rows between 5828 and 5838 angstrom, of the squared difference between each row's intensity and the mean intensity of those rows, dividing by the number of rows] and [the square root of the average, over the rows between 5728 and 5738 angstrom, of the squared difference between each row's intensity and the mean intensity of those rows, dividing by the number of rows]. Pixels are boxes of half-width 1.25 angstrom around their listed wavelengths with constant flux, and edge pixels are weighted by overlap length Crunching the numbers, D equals 1.13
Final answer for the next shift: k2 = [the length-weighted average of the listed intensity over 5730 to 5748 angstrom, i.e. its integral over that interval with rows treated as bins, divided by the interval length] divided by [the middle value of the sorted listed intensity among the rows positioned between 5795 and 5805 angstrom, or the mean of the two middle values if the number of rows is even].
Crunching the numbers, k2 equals 0.99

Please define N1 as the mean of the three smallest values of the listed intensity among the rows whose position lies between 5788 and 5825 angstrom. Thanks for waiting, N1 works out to 11.7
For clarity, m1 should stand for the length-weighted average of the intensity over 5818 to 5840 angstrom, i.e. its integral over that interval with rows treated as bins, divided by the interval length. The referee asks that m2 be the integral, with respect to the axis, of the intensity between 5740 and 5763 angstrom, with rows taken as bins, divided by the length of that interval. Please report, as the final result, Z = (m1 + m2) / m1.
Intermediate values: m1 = 12.9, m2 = 13.4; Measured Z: 2.04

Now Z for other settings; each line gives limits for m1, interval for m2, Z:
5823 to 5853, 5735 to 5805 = 2.04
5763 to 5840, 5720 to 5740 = 2.02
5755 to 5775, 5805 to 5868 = 1.96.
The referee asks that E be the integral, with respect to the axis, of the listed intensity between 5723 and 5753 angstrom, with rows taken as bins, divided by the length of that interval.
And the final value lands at 13.1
